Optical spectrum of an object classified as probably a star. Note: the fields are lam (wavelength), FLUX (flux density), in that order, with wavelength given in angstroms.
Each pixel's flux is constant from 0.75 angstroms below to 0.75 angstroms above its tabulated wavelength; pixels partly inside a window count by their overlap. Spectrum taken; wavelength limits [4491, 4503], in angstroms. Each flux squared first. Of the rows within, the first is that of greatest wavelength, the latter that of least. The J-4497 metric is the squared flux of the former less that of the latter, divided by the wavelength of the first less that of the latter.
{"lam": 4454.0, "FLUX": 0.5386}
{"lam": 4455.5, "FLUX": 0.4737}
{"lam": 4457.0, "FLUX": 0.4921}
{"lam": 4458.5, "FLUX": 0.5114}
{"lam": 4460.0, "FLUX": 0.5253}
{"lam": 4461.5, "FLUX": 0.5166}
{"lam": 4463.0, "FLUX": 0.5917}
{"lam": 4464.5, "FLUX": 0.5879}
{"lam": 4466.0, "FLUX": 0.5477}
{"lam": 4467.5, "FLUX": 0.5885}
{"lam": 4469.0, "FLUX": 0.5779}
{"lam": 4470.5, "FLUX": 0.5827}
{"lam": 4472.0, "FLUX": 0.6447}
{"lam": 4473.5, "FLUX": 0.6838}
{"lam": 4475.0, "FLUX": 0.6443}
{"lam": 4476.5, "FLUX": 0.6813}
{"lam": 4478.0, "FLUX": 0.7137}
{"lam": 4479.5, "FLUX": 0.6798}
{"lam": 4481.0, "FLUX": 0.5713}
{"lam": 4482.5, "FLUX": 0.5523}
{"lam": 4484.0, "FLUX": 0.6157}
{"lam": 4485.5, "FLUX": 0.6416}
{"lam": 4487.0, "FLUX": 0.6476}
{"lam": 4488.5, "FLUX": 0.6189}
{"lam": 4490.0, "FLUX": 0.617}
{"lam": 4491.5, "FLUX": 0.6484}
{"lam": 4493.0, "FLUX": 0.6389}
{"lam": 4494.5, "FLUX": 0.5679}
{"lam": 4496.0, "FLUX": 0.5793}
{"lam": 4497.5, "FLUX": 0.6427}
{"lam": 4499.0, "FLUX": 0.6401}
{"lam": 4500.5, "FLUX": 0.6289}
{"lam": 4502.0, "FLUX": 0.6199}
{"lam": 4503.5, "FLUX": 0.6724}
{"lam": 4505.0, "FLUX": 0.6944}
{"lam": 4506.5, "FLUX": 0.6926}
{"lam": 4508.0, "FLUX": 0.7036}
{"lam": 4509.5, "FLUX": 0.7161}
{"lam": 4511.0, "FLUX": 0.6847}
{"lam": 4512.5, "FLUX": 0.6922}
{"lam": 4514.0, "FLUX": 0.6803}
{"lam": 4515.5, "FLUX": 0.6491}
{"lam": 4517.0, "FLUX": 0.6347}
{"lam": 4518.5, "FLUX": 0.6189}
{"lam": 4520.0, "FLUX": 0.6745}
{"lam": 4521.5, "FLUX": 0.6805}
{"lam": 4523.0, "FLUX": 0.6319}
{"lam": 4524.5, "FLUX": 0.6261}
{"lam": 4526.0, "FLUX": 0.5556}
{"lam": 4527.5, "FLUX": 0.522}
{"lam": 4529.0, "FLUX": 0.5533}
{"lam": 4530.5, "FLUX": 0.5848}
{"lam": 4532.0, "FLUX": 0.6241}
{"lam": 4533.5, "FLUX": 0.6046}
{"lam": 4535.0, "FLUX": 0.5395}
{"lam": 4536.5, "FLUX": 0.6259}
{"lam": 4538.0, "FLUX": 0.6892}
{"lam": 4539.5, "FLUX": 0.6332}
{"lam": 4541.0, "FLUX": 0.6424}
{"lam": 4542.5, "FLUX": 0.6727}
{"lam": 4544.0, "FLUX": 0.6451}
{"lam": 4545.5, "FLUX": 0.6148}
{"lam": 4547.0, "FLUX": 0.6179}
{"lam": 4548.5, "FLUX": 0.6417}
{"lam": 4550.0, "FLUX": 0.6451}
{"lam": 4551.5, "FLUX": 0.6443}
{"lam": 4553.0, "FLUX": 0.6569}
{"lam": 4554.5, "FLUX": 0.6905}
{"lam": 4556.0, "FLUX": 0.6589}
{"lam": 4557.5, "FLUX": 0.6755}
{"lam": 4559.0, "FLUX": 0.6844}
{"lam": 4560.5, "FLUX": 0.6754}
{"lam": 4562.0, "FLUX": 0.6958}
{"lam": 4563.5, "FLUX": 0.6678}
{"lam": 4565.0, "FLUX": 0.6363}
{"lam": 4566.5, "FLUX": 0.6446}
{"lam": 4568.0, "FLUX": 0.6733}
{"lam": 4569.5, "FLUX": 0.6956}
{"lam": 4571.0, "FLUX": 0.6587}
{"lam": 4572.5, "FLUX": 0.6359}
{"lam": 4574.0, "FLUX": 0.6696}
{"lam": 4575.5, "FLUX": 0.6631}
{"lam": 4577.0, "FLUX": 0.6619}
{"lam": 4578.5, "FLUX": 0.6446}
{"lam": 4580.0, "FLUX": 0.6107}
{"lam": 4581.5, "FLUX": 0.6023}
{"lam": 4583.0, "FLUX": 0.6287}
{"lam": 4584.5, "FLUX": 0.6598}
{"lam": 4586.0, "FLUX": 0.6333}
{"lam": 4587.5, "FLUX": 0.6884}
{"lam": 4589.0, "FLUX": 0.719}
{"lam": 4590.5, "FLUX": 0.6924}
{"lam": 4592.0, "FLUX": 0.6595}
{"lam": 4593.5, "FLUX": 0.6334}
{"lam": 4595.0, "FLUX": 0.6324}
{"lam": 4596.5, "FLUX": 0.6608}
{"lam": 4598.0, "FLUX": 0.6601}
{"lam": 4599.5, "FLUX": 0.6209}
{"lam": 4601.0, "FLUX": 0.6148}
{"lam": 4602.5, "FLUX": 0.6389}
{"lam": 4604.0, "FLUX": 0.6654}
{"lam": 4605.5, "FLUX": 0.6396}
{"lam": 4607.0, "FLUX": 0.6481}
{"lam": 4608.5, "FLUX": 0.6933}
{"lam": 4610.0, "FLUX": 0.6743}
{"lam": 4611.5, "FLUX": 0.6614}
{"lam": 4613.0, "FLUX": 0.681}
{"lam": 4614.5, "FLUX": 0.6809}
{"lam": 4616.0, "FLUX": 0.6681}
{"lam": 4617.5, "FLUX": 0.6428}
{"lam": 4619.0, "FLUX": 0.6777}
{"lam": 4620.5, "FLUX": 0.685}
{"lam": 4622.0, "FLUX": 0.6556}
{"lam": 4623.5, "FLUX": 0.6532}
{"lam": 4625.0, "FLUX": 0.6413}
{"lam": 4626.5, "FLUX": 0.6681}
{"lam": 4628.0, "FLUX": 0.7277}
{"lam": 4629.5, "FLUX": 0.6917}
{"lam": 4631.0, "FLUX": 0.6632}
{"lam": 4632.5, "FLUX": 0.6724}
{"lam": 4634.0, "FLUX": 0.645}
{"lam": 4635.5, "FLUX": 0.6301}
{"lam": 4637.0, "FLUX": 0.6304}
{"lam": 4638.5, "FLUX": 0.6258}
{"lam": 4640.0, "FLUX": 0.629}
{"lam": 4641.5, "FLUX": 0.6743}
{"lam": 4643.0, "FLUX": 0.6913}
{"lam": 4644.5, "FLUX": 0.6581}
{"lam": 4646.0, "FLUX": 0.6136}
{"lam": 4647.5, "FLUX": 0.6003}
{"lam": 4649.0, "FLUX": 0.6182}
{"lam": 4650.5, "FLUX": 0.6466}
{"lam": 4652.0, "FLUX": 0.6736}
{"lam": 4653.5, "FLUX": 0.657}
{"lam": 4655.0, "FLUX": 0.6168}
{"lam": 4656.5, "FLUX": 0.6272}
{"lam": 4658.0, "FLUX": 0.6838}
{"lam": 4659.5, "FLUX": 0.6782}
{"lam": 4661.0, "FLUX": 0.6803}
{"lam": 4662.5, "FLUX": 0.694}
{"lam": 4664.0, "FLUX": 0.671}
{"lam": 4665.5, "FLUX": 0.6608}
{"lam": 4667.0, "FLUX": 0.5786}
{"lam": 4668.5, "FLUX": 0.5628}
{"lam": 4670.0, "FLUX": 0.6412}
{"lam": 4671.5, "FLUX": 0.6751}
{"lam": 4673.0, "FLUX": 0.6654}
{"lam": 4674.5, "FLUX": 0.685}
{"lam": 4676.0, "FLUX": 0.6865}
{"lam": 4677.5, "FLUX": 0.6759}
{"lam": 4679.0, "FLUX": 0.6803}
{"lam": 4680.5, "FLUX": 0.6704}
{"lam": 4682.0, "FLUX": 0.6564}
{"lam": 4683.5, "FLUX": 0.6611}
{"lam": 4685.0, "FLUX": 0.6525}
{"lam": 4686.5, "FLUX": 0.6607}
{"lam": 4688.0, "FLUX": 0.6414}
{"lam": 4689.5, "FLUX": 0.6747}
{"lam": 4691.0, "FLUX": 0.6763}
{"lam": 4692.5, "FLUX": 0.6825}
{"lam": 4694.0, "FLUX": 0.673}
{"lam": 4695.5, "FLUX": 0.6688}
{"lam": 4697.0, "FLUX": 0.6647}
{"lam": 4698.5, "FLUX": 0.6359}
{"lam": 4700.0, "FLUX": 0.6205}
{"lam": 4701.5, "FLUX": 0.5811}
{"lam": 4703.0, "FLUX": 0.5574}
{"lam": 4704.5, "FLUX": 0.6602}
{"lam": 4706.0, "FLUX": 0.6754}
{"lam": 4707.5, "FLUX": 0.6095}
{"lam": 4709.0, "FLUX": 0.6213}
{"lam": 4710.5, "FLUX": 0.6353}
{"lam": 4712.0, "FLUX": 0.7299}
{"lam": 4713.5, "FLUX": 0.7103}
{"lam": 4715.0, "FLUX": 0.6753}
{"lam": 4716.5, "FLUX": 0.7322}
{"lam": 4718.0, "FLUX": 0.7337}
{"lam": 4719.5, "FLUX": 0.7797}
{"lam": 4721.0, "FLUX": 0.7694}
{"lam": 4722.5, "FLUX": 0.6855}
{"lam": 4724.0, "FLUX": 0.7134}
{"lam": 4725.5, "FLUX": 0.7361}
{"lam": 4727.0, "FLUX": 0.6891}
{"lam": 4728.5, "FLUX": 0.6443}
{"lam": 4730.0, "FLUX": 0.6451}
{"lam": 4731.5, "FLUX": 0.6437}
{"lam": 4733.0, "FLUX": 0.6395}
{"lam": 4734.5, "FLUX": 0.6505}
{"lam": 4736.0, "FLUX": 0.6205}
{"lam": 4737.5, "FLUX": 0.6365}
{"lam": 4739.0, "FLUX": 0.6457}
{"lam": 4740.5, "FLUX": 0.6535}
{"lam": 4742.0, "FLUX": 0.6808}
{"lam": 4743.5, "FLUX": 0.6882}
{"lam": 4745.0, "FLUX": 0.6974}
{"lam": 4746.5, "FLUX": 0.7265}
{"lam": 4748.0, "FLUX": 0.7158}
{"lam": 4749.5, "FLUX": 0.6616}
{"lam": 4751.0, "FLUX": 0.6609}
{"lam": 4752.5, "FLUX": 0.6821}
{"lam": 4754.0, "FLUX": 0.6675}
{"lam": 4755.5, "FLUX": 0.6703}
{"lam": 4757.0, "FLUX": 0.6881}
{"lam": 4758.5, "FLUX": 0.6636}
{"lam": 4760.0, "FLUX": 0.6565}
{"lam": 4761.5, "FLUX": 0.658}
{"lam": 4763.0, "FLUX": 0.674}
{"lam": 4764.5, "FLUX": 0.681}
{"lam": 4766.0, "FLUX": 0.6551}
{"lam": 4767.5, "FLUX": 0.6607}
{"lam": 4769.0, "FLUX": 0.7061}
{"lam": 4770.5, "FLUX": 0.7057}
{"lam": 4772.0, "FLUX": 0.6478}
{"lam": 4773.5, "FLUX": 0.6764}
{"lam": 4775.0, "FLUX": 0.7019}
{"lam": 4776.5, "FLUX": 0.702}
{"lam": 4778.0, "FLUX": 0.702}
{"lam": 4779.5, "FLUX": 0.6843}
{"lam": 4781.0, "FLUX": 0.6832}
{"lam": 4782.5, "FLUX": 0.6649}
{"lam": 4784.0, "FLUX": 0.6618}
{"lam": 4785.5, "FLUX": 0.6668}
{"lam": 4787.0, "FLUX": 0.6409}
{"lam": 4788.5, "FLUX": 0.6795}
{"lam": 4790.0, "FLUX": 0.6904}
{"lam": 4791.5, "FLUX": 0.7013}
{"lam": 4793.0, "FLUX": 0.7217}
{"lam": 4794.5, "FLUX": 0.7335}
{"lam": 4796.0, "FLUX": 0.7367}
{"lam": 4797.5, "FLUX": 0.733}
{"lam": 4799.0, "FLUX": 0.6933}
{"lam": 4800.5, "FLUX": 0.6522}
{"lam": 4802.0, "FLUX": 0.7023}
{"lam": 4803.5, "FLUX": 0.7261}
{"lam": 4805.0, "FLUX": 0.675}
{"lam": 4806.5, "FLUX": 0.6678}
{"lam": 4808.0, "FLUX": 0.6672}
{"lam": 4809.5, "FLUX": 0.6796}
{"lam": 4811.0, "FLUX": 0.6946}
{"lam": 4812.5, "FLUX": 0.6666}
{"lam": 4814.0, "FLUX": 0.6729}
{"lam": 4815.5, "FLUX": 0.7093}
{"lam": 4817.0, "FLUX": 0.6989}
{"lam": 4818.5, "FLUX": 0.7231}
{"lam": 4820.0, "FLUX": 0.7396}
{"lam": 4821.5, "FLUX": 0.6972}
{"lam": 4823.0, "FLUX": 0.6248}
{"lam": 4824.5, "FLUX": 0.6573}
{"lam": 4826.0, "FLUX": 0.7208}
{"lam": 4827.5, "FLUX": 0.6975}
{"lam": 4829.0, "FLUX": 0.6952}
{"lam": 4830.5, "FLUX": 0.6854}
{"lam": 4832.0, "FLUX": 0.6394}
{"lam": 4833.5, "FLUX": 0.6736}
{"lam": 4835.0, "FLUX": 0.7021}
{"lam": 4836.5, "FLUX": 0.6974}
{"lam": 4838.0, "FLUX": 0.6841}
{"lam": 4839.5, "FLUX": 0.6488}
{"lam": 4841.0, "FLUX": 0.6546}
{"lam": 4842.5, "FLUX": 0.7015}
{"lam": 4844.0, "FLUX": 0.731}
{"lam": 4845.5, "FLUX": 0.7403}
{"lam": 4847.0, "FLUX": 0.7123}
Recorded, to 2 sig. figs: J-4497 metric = -0.0034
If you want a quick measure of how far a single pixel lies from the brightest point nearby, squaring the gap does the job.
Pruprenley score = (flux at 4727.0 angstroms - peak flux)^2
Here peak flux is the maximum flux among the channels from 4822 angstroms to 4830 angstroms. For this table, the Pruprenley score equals 0.0010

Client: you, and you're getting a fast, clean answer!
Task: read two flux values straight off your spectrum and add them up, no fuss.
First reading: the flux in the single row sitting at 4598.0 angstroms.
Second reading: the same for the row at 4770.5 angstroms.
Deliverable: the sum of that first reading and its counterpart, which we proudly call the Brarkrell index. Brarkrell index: 1.37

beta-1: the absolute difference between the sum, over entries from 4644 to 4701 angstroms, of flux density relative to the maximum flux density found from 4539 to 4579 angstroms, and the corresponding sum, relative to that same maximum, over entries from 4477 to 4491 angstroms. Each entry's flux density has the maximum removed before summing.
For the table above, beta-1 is 1.0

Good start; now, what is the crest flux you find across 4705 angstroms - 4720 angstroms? 0.7797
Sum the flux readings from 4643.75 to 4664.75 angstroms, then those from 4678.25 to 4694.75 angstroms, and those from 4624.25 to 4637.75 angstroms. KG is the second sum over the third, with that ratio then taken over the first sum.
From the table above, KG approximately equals 0.13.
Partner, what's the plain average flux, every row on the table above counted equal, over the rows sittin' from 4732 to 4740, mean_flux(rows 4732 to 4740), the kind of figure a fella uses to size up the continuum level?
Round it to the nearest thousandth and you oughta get 0.639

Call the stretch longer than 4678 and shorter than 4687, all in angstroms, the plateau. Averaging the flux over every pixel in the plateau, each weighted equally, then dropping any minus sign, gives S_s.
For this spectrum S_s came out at 0.664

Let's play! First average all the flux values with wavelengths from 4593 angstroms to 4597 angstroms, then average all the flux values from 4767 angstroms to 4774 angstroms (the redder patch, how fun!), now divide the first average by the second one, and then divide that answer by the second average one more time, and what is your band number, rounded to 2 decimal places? 1.39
